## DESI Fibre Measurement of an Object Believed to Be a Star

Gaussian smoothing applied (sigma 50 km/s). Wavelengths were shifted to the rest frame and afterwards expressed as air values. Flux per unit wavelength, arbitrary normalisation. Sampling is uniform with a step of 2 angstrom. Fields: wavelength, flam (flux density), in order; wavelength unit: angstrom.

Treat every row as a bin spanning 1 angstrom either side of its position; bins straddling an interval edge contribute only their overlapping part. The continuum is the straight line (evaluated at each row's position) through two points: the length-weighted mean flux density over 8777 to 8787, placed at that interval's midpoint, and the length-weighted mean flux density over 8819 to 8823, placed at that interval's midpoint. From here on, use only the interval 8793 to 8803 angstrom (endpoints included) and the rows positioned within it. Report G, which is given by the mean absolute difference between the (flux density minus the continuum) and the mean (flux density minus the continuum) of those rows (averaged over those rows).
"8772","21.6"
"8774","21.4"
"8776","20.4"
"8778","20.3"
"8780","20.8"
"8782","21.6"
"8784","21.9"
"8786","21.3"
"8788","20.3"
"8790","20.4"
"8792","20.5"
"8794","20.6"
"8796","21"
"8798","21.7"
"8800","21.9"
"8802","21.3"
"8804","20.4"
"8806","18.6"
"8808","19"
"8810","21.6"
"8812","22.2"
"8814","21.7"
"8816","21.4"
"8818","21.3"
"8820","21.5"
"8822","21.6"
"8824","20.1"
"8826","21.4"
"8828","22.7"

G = 0.4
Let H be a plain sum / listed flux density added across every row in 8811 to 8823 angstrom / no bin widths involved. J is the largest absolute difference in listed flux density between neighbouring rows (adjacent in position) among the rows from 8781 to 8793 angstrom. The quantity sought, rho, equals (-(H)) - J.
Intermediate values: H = 130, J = 1.00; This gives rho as -131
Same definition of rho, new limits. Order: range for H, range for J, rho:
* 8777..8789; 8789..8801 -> -127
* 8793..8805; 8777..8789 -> -128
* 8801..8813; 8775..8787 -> -124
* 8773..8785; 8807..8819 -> -129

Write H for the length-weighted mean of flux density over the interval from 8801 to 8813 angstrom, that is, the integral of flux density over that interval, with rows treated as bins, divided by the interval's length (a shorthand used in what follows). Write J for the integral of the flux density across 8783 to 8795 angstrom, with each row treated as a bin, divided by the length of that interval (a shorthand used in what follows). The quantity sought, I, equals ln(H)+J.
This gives 23.9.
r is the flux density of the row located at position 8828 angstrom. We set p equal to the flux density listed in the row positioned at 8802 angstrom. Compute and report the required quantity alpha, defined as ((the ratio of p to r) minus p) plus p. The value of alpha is 0.94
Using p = 21.3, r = 22.7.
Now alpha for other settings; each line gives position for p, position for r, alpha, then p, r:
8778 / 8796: 0.97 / 20.3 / 21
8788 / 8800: 0.93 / 20.3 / 21.9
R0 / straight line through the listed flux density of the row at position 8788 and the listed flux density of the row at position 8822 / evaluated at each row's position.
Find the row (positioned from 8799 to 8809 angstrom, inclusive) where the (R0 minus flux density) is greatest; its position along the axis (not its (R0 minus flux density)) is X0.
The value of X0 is 8806 angstrom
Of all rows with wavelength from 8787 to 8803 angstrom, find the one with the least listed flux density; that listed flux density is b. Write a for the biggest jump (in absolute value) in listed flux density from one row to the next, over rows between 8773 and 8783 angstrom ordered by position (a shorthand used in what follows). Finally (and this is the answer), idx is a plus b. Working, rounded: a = 1.00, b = 20.3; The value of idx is 21.3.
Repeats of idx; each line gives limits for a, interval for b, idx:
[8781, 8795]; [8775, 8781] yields 21.3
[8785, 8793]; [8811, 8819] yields 22.3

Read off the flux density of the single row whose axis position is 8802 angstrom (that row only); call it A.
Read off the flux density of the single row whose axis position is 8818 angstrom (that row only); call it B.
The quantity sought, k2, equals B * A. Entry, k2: 454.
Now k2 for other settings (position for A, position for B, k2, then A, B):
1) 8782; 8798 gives 469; 21.6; 21.7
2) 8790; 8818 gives 435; 20.4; 21.3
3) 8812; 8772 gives 480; 22.2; 21.6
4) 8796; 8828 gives 477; 21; 22.7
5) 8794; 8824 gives 414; 20.6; 20.1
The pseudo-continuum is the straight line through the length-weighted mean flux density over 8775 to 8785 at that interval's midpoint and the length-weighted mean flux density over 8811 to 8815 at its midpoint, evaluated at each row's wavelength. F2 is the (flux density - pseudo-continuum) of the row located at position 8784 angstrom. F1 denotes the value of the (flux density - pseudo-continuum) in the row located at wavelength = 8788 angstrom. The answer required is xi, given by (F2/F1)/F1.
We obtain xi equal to 0.9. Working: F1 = -0.9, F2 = 0.8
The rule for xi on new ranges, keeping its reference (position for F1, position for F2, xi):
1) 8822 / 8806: -8.5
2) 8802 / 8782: 4.9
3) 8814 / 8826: -11.9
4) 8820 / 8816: -1.5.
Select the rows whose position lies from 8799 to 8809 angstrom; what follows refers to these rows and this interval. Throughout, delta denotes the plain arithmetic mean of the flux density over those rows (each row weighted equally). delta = 20.2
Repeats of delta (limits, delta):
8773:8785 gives 21.1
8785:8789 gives 20.8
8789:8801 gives 21.0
